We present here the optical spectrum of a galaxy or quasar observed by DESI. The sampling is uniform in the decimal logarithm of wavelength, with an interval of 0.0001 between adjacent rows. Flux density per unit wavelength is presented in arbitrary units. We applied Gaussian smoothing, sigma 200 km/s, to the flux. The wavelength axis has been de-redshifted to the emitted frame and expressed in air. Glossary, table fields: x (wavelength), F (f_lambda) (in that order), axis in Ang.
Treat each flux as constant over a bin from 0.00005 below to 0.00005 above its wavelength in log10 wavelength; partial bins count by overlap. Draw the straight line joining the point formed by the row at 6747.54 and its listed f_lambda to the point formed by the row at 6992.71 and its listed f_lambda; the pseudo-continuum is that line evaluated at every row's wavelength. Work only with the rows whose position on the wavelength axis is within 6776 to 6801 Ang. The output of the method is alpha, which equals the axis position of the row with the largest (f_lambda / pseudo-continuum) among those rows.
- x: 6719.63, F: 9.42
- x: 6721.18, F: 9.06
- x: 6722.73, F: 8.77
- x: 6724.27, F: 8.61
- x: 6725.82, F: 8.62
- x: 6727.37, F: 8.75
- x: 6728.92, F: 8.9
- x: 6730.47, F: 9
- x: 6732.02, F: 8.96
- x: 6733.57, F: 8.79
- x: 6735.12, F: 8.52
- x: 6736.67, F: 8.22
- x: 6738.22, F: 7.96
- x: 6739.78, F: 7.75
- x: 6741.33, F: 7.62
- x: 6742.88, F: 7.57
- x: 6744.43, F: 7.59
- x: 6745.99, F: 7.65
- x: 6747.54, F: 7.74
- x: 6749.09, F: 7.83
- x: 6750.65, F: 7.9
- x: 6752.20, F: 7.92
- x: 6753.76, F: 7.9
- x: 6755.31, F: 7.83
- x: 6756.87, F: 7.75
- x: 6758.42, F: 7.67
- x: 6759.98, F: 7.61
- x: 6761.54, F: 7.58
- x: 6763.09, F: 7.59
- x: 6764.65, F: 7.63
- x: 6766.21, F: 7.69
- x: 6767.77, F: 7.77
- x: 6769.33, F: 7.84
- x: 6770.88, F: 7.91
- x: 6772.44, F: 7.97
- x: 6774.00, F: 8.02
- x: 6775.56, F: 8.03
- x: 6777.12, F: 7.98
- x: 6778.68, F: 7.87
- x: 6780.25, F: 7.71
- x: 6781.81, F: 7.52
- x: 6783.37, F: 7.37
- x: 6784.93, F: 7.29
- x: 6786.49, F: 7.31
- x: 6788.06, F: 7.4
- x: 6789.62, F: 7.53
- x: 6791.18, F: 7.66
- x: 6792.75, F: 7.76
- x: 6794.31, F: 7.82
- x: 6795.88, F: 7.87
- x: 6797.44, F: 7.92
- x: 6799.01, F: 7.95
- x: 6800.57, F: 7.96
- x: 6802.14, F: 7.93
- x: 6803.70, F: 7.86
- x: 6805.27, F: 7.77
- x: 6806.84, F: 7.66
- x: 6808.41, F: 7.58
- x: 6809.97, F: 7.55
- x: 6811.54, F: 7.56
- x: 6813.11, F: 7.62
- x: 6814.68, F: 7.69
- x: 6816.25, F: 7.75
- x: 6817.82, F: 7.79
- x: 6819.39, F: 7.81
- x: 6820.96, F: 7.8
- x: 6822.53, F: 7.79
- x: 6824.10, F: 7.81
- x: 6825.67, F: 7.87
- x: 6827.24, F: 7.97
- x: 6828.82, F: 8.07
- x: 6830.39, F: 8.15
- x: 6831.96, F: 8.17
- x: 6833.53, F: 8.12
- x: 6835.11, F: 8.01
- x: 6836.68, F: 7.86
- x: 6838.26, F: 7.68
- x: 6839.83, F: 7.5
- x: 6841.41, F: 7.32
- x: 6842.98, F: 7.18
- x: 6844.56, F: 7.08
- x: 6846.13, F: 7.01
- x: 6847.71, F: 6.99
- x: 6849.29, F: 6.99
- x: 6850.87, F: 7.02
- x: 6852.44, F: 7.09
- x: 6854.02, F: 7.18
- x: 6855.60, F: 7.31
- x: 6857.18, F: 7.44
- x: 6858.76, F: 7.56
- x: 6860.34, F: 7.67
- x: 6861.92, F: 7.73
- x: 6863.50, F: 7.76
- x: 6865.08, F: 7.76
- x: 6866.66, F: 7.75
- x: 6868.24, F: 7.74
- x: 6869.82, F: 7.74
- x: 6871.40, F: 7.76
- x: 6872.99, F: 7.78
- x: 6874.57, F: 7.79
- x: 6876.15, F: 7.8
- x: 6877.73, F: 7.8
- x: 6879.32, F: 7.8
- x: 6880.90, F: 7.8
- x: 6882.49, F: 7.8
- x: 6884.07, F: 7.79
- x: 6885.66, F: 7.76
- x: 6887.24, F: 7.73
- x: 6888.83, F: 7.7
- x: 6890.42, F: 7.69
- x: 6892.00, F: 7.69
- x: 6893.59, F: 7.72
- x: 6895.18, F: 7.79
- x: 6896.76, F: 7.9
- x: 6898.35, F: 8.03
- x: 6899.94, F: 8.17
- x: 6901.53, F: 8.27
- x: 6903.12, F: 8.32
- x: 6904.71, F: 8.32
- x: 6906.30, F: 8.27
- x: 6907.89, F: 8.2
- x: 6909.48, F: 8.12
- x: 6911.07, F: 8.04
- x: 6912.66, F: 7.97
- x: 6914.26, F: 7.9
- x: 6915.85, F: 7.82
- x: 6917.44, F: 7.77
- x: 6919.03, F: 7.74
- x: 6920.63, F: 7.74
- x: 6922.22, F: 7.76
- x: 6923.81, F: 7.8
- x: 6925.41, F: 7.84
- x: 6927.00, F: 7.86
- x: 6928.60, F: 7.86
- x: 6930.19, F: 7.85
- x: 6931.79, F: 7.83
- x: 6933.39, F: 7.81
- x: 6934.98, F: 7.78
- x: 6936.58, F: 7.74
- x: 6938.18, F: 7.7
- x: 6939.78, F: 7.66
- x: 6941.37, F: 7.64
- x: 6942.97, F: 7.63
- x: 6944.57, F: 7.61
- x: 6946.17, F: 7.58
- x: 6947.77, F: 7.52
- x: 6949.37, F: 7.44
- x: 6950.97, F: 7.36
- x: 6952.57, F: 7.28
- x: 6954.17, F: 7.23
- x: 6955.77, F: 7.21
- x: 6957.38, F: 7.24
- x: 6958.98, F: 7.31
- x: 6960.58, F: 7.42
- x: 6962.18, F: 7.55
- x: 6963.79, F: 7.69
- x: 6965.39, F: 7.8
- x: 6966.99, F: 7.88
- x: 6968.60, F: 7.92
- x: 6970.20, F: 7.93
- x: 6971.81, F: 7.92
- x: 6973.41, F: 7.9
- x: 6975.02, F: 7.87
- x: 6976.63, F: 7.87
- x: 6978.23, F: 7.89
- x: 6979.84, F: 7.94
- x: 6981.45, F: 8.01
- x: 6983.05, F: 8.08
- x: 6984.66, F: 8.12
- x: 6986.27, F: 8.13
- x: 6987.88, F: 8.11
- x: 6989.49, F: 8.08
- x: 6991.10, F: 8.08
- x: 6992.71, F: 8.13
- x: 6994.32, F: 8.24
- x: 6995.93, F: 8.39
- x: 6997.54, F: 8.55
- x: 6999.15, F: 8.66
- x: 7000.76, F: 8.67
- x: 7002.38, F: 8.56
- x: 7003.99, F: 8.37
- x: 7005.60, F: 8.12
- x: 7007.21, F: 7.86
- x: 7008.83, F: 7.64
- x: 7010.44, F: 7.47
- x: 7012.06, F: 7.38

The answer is 6777.12 Ang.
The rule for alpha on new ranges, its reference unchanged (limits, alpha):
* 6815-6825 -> 6819.39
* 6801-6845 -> 6831.96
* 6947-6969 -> 6968.60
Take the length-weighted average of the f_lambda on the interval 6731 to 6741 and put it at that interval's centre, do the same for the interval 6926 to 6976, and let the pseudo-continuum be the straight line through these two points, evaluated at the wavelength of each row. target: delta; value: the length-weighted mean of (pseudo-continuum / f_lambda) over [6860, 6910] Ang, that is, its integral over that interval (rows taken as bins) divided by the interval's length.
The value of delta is 1.00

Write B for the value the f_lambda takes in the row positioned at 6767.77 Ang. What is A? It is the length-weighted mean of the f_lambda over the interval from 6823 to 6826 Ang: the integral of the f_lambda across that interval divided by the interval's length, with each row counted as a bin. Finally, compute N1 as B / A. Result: 0.99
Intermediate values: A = 7.8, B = 7.77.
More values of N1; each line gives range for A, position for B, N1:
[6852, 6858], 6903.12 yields 1.15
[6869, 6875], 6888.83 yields 0.99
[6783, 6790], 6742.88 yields 1.03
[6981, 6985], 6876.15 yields 0.97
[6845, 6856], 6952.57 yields 1.03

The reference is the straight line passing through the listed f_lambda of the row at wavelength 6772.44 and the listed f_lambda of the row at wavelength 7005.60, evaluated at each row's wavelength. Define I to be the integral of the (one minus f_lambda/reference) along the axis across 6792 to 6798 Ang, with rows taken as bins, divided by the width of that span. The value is 0.018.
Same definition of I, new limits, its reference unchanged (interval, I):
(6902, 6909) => -0.027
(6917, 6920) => 0.039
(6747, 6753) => 0.013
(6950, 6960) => 0.100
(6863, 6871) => 0.035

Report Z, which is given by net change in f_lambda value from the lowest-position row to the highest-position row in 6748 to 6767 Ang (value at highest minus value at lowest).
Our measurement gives -0.1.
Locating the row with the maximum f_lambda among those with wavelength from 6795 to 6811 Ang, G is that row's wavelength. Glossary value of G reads 6800.57 Ang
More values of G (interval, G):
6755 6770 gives 6769.33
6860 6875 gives 6874.57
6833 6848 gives 6833.53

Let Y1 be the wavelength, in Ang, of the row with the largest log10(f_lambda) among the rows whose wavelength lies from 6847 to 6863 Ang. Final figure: 6861.92 Ang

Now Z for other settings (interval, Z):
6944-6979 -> 0.3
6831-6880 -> -0.4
